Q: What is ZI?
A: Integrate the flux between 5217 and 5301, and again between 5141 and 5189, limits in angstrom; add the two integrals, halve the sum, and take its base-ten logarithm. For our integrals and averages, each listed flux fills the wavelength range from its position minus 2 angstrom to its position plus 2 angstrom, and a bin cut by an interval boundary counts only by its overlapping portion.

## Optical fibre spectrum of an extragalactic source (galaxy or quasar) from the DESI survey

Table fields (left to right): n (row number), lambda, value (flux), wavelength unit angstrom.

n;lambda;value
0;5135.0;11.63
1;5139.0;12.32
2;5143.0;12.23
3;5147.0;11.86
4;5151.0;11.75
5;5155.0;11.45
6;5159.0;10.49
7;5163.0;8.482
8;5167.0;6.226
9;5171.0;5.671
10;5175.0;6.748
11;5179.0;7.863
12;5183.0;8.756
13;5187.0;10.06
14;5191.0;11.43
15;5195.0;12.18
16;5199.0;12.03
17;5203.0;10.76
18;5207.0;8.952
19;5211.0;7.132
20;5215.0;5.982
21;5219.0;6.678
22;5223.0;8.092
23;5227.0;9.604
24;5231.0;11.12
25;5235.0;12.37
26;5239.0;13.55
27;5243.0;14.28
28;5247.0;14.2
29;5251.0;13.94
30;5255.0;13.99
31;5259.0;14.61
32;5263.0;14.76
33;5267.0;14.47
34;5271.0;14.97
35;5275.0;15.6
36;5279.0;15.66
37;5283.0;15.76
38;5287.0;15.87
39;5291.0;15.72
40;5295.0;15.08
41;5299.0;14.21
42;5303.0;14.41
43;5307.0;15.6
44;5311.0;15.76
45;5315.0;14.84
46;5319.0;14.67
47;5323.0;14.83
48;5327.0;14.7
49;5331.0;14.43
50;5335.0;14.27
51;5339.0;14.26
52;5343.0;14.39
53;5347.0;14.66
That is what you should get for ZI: 2.90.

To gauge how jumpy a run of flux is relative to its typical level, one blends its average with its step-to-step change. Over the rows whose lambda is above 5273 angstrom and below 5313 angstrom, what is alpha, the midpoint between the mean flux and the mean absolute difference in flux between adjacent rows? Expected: 7.9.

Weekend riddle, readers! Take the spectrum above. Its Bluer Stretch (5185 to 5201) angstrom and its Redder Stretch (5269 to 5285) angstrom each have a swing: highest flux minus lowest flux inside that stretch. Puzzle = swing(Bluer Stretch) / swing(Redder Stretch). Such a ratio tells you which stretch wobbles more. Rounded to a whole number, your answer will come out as 3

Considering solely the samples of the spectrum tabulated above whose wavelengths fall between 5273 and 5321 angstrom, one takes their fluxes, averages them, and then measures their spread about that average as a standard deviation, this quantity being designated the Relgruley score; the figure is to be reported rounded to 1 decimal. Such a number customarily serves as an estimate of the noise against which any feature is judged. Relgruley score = 0.6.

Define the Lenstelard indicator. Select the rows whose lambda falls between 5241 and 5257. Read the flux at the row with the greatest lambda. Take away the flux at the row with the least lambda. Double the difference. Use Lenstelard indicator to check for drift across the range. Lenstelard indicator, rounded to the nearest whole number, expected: -1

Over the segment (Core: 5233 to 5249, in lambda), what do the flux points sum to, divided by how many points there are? 14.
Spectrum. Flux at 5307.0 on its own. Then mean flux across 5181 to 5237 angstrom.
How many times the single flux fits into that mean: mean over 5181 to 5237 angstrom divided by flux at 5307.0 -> 0.62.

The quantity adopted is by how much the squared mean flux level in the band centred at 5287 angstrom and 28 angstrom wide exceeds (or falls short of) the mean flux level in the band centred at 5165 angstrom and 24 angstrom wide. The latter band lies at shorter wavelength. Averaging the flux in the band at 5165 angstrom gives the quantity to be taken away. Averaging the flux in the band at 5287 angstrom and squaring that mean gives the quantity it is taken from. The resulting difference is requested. 229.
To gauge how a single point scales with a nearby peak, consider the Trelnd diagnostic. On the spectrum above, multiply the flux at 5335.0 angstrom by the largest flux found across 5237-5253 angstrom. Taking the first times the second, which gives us 204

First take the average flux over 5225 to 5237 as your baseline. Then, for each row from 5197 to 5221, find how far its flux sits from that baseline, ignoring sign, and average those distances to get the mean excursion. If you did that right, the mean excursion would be 2.8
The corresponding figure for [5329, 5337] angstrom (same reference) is 3.3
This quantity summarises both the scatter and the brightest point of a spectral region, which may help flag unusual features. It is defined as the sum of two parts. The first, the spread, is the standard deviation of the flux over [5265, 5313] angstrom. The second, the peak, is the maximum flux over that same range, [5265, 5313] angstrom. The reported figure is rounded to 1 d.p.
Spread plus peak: 16.5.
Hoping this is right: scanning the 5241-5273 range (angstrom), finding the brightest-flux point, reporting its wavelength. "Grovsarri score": 5271.0 angstrom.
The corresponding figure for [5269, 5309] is 5287.0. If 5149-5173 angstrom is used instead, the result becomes 5151.0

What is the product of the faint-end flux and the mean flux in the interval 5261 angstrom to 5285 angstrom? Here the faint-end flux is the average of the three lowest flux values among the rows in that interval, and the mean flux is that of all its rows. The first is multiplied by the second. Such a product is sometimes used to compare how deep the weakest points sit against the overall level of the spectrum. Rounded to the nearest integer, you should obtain 224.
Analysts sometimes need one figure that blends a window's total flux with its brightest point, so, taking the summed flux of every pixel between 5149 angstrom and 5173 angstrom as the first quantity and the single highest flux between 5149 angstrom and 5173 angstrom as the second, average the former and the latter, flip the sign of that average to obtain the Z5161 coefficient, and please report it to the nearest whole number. -33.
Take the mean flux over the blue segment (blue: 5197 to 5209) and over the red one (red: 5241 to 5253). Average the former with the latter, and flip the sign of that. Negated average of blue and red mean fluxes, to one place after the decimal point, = -12.4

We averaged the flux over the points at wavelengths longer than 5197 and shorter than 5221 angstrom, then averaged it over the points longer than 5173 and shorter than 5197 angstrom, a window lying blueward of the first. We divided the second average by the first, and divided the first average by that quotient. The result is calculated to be 8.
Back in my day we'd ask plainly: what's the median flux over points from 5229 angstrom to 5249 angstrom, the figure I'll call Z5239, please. 14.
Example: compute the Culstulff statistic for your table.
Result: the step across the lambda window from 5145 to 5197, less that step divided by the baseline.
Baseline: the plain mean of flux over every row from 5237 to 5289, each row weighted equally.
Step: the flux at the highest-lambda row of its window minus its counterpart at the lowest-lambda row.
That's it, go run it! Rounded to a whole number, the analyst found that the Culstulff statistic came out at 0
